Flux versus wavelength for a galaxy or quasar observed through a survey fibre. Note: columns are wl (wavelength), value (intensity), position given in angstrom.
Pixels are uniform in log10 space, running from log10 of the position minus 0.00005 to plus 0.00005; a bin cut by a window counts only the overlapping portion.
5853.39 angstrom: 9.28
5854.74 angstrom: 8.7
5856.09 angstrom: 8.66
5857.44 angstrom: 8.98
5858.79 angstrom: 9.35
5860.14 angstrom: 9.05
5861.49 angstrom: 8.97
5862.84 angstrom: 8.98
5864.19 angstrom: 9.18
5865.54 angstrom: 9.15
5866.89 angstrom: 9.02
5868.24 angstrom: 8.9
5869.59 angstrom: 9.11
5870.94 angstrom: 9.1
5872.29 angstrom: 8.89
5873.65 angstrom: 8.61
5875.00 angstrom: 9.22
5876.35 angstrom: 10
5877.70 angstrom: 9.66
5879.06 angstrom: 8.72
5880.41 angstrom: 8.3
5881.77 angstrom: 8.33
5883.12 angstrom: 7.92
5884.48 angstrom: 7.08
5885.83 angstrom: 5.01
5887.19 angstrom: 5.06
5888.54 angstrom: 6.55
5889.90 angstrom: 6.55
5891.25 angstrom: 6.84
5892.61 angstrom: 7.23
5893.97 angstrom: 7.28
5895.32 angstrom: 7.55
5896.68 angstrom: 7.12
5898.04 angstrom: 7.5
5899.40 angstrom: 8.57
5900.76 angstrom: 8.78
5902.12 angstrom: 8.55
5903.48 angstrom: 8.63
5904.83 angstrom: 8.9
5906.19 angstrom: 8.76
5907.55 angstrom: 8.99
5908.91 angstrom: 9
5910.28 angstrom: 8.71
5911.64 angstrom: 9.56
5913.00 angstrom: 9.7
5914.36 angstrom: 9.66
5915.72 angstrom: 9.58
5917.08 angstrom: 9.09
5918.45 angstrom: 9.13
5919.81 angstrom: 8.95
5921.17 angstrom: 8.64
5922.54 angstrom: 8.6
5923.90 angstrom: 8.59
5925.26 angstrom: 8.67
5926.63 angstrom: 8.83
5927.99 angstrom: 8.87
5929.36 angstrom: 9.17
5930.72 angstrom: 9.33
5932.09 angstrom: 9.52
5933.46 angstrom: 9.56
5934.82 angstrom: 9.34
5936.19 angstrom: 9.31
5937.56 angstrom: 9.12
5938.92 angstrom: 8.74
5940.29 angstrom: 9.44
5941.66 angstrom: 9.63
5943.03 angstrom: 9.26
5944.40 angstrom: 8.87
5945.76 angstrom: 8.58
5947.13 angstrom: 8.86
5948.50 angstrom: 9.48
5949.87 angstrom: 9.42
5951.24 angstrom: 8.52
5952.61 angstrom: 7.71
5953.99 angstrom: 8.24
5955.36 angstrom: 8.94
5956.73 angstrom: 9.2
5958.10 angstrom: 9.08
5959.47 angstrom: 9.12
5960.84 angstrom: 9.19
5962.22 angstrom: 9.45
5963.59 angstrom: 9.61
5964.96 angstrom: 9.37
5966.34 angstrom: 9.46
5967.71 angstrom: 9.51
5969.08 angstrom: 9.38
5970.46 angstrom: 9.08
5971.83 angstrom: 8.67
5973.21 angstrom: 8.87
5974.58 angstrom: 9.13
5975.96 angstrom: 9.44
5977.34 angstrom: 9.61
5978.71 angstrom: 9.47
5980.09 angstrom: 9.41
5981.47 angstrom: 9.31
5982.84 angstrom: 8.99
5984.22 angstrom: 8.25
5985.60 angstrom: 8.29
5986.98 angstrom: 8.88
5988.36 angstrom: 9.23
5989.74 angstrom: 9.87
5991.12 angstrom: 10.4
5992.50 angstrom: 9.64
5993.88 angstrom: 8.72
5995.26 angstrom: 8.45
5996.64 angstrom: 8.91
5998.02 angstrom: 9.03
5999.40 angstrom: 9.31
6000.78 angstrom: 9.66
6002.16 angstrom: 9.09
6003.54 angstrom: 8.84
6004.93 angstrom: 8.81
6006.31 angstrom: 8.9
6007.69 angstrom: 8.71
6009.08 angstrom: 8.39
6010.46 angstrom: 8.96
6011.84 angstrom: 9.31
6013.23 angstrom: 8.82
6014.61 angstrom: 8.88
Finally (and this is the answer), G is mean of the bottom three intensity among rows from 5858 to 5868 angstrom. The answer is 8.99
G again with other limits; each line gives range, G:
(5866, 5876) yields 8.80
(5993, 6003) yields 8.69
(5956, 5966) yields 9.13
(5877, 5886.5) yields 6.67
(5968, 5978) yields 8.87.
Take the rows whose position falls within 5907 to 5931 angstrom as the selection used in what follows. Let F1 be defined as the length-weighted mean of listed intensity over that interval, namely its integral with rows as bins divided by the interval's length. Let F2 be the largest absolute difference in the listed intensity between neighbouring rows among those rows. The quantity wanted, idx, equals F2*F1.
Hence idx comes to 7.7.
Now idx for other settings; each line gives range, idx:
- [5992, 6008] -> 8.3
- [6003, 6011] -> 5.0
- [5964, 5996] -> 8.5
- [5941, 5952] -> 8.2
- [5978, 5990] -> 6.7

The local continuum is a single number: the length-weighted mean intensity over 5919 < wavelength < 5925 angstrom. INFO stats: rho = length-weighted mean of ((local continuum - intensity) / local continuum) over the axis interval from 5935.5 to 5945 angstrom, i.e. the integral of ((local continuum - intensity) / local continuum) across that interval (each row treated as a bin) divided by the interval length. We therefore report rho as -0.056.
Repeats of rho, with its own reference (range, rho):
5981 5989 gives -0.011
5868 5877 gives -0.047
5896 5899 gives 0.147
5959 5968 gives -0.077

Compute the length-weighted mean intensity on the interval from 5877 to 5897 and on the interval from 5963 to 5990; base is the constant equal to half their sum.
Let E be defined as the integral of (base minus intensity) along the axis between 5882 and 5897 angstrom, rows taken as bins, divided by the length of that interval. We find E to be 1.45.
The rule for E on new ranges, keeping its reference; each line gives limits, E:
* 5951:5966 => -0.74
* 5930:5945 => -1.05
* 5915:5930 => -0.69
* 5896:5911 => -0.27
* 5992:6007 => -0.79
